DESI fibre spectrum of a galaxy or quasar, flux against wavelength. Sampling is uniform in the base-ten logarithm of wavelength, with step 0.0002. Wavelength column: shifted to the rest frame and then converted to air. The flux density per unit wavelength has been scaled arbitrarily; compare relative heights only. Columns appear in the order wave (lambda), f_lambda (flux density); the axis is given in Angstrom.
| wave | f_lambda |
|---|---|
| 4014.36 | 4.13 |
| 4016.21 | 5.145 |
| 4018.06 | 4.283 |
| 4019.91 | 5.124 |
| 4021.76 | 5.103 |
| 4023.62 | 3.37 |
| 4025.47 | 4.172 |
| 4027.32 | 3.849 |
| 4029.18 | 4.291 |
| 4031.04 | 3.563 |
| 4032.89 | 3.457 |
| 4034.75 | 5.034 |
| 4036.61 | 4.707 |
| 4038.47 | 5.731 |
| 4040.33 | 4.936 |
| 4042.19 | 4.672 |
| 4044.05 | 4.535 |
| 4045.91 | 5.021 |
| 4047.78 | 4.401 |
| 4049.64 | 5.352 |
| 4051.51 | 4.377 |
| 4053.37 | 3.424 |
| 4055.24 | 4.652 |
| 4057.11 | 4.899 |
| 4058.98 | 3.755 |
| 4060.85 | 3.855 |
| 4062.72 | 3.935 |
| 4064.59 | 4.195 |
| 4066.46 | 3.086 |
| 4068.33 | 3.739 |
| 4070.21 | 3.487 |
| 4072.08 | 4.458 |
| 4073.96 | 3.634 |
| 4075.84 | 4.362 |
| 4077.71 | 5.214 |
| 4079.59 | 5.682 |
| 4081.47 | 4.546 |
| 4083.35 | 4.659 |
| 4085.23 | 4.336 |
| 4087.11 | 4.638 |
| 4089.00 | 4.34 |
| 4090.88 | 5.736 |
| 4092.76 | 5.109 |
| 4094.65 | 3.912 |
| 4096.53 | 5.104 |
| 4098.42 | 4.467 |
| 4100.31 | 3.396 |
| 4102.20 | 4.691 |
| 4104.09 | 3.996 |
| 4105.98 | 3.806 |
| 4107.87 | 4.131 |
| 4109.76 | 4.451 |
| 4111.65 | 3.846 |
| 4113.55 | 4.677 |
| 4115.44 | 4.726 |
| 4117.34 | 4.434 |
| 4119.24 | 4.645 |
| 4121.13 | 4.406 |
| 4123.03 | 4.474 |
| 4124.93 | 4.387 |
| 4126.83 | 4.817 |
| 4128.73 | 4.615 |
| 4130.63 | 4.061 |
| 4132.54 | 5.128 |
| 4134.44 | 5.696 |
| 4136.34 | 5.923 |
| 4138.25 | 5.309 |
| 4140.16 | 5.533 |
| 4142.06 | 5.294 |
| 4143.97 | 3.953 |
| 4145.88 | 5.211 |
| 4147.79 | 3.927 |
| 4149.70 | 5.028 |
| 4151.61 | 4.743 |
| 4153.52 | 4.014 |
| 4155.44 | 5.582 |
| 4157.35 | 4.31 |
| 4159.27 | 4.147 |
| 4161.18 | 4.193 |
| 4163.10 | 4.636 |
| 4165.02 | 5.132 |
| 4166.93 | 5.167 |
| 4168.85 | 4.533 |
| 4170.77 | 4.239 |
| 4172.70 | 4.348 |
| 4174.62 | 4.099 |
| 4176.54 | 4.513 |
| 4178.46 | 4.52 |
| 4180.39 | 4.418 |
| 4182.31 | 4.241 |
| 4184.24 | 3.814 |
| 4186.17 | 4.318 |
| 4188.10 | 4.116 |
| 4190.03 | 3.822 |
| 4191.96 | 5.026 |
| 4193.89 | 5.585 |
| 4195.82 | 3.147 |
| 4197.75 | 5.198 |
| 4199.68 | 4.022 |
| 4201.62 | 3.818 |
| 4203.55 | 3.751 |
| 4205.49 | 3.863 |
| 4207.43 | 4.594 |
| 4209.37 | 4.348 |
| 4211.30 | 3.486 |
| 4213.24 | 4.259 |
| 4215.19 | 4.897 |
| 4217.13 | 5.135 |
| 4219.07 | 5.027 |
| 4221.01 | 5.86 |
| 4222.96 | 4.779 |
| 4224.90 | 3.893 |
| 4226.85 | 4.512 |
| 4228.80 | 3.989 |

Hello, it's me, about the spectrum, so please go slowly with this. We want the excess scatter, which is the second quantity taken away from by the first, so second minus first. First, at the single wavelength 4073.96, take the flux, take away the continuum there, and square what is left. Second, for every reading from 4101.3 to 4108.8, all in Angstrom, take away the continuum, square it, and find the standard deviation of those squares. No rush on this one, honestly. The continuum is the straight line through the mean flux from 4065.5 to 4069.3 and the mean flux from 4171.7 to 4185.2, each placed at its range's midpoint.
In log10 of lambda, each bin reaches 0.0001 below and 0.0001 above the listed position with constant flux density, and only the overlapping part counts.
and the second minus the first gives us 0.4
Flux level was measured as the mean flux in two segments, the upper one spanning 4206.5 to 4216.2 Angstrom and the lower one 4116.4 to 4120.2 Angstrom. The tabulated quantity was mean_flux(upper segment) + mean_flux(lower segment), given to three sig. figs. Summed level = 8.86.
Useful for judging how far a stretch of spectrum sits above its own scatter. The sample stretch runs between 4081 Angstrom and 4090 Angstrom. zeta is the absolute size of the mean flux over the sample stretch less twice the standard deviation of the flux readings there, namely 4.2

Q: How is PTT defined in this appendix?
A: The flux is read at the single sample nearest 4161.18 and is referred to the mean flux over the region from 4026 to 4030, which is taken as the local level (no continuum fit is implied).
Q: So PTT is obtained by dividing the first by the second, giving 1.03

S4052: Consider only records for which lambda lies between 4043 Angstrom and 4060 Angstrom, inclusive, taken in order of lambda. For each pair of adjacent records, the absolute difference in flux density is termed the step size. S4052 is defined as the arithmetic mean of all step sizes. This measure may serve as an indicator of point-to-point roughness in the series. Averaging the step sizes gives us 0.83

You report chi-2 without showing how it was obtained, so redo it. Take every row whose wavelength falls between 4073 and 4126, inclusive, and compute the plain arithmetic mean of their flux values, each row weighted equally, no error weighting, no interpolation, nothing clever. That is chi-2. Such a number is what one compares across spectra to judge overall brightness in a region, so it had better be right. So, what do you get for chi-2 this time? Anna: 4.49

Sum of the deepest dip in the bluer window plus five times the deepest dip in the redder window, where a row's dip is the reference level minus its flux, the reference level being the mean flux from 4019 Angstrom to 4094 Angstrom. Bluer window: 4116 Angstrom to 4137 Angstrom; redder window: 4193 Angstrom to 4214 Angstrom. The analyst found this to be 7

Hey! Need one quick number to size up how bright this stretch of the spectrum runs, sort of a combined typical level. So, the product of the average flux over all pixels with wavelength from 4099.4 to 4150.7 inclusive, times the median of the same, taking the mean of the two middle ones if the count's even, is 21.3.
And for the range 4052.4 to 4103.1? 19.0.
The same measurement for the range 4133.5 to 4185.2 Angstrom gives 21.2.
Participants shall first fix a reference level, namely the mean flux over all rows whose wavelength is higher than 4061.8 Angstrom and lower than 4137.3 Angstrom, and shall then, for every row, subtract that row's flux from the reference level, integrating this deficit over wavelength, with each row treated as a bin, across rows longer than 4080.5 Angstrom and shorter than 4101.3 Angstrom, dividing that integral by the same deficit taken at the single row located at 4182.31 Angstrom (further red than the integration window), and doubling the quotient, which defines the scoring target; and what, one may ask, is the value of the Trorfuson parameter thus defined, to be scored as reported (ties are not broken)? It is -17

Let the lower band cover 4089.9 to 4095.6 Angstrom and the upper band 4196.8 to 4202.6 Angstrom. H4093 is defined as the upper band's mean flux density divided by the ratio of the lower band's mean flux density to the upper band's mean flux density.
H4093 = 3.8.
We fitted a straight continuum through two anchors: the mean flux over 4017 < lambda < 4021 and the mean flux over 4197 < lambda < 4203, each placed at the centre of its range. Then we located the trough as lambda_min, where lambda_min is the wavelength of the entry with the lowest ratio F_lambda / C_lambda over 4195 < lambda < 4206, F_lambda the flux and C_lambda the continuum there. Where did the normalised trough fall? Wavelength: 4195.82 Angstrom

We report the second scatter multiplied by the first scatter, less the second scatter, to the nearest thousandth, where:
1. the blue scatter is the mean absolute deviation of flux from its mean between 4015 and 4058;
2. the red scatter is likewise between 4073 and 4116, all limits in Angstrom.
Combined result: -0.218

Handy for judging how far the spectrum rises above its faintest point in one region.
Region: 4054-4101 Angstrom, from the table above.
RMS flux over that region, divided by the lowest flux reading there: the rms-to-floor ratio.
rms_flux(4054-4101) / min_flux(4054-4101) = 1.43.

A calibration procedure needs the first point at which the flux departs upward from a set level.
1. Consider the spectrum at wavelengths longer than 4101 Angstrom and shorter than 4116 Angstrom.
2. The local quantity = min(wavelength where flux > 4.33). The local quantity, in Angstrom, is 4102.20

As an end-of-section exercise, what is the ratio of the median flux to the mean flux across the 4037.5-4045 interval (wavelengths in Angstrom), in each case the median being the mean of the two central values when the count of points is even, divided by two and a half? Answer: 0.387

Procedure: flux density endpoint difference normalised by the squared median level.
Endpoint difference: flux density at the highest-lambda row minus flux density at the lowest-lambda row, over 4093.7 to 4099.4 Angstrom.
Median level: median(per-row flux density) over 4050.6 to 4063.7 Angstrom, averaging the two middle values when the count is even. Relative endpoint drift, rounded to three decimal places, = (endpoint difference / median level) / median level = 0.036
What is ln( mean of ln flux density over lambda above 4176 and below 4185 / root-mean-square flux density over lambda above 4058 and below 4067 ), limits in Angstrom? -0.95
